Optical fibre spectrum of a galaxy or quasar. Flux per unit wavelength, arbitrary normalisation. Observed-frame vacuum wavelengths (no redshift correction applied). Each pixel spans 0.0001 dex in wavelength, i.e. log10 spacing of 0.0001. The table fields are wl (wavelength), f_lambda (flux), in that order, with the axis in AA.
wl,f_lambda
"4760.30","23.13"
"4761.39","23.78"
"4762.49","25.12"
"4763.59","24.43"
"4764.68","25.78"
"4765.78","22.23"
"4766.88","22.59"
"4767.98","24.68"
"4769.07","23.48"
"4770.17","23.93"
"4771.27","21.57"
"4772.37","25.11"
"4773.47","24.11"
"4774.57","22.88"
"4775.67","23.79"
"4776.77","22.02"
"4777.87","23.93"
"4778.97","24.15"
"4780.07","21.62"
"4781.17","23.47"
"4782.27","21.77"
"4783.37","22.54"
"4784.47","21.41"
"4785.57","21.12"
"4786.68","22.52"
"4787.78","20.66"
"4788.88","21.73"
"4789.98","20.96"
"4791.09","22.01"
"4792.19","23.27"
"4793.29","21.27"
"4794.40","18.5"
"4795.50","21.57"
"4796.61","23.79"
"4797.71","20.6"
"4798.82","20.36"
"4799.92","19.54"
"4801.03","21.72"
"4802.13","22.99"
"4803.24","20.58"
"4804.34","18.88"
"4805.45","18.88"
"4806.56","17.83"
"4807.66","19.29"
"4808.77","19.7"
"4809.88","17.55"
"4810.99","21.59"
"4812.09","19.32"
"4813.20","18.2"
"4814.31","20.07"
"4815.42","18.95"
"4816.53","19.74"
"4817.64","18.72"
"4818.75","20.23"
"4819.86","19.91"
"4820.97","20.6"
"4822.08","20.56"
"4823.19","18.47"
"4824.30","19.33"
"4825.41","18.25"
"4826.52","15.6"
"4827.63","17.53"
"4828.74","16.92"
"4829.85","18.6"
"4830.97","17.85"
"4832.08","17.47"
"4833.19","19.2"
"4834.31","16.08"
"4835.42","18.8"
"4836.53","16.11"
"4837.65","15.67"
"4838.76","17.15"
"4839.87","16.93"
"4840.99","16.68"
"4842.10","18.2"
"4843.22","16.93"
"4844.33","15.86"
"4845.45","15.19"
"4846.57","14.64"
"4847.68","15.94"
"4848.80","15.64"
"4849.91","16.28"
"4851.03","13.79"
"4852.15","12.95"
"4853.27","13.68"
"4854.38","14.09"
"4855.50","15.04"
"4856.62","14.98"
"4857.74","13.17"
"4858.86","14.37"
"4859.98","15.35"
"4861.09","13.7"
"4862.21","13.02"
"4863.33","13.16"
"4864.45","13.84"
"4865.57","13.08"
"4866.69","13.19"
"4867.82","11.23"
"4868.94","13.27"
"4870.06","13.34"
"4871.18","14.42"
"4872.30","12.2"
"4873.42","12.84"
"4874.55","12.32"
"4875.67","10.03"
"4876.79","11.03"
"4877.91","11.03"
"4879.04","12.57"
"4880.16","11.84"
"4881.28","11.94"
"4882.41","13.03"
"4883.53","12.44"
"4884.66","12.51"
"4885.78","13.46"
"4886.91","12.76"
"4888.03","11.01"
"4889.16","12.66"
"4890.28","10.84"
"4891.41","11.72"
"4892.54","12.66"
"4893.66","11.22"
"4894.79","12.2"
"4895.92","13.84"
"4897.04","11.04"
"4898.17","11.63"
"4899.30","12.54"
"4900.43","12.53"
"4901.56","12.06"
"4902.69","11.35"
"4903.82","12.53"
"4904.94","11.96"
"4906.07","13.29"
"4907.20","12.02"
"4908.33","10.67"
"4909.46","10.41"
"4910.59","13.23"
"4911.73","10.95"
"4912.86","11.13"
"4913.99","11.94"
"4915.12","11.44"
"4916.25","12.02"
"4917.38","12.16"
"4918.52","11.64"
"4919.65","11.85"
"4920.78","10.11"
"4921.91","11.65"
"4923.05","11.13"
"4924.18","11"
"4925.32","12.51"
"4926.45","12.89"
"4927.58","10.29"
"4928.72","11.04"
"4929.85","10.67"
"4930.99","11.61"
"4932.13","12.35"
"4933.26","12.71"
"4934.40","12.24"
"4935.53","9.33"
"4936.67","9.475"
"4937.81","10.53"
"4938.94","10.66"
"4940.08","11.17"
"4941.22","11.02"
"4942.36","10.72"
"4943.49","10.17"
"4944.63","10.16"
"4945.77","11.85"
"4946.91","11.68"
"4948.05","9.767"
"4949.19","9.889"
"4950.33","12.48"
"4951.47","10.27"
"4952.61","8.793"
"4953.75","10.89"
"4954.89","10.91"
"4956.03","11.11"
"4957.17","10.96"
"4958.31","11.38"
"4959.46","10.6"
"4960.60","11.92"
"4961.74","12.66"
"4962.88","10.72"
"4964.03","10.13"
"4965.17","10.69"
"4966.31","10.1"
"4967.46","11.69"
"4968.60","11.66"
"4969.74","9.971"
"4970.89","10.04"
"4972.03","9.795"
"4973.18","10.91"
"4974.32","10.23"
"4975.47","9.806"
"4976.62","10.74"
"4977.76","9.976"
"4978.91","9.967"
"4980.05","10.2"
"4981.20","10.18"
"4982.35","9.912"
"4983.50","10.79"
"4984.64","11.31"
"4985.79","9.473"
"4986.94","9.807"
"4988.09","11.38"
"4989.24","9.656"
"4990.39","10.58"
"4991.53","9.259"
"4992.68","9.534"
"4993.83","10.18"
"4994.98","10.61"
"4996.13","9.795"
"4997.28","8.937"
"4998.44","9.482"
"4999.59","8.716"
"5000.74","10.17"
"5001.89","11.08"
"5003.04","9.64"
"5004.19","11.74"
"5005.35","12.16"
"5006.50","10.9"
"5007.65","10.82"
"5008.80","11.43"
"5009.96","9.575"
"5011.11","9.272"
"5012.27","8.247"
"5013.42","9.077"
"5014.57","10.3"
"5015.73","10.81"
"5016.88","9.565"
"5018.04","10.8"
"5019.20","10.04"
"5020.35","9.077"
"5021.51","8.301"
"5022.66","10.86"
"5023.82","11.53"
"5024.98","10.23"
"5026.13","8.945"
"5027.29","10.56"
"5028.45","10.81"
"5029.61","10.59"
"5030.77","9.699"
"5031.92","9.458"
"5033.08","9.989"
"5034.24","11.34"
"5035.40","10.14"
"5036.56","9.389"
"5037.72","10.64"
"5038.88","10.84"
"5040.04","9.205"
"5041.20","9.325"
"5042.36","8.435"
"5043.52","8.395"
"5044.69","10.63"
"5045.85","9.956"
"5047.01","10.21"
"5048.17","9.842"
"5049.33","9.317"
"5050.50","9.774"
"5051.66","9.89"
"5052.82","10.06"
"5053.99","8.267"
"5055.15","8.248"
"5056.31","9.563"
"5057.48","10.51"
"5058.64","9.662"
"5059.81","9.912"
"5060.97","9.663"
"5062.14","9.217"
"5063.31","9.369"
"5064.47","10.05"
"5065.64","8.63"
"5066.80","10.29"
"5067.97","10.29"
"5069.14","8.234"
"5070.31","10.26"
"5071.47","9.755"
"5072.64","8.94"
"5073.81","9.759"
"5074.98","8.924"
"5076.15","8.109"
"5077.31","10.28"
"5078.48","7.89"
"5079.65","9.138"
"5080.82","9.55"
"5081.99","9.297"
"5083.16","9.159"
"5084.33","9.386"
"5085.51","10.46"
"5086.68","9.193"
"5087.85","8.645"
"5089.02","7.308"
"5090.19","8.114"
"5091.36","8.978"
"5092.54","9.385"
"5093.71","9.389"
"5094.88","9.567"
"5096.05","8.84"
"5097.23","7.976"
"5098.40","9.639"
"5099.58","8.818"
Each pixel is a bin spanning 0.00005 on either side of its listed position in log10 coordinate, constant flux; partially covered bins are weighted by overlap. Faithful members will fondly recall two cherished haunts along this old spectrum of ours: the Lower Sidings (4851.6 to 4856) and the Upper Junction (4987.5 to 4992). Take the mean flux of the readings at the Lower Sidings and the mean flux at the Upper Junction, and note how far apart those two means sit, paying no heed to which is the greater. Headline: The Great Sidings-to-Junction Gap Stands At 4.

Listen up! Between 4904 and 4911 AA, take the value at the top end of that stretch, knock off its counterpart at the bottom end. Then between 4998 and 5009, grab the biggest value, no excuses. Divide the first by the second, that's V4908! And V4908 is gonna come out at 0.10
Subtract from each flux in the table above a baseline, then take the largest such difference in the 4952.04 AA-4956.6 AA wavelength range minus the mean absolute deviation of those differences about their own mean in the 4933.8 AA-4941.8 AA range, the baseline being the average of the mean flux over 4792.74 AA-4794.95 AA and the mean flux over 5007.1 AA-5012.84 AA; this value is -4.5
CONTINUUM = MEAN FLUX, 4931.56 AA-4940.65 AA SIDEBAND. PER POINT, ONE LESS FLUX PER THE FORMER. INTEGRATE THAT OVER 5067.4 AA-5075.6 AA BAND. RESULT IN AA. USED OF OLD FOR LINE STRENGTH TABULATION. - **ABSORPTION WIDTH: 1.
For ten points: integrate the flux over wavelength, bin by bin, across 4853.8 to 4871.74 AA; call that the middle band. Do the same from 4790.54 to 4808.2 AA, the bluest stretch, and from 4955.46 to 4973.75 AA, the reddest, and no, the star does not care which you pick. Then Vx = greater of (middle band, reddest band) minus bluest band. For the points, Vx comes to -120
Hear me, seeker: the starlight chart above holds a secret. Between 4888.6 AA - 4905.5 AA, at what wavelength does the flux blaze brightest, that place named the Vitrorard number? 4895.92 AA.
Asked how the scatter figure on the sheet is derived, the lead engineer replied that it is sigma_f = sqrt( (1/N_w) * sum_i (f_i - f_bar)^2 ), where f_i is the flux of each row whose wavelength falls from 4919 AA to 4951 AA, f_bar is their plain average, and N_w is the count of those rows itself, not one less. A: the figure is 1.0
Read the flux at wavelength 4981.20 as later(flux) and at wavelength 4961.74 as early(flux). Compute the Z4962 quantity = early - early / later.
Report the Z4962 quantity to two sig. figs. 11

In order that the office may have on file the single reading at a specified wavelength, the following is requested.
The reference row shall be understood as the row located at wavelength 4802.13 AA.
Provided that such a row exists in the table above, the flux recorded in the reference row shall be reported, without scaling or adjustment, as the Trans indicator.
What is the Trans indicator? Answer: 22.99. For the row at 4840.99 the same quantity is 16.68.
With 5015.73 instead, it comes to 10.81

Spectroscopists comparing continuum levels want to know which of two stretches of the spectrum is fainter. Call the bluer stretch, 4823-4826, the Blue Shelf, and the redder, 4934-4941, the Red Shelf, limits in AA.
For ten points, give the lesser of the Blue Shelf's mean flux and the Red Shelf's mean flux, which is 10.6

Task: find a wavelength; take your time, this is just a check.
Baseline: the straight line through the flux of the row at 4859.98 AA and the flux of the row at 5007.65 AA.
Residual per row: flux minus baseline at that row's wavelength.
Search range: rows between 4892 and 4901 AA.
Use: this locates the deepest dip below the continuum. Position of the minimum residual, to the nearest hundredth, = 4897.04 AA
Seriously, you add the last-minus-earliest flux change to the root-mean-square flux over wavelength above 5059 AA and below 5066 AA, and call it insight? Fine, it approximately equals 8.2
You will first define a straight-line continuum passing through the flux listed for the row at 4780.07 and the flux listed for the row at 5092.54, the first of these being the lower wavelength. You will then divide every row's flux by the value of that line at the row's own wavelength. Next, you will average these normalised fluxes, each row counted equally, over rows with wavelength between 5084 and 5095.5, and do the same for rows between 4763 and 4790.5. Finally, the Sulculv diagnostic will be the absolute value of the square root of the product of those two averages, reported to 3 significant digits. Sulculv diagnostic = 1.00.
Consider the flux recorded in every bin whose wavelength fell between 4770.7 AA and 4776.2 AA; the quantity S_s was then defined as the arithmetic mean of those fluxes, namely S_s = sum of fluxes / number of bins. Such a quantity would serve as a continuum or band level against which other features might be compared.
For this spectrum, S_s 23.5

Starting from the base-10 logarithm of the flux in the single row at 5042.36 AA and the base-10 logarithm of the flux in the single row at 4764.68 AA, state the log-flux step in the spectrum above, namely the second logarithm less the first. 0.49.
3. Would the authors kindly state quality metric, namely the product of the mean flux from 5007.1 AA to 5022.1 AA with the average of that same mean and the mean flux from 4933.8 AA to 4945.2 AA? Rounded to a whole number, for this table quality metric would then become 100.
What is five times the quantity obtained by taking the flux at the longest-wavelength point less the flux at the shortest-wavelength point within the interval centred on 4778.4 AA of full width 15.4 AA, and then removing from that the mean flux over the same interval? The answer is -116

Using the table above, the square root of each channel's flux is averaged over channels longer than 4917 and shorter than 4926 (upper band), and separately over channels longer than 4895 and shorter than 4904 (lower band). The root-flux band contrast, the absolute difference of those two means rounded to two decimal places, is 0.10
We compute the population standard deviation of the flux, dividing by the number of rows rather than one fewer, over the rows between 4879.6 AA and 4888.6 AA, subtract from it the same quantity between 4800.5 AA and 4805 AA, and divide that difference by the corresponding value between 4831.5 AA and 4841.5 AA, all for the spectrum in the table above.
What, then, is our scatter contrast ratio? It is -0.70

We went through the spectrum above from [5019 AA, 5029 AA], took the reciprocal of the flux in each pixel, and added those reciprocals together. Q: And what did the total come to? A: 0.91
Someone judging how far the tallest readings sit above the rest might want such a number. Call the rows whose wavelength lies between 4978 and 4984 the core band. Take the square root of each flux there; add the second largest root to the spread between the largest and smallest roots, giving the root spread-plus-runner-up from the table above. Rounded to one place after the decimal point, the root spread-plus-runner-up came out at 3.3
